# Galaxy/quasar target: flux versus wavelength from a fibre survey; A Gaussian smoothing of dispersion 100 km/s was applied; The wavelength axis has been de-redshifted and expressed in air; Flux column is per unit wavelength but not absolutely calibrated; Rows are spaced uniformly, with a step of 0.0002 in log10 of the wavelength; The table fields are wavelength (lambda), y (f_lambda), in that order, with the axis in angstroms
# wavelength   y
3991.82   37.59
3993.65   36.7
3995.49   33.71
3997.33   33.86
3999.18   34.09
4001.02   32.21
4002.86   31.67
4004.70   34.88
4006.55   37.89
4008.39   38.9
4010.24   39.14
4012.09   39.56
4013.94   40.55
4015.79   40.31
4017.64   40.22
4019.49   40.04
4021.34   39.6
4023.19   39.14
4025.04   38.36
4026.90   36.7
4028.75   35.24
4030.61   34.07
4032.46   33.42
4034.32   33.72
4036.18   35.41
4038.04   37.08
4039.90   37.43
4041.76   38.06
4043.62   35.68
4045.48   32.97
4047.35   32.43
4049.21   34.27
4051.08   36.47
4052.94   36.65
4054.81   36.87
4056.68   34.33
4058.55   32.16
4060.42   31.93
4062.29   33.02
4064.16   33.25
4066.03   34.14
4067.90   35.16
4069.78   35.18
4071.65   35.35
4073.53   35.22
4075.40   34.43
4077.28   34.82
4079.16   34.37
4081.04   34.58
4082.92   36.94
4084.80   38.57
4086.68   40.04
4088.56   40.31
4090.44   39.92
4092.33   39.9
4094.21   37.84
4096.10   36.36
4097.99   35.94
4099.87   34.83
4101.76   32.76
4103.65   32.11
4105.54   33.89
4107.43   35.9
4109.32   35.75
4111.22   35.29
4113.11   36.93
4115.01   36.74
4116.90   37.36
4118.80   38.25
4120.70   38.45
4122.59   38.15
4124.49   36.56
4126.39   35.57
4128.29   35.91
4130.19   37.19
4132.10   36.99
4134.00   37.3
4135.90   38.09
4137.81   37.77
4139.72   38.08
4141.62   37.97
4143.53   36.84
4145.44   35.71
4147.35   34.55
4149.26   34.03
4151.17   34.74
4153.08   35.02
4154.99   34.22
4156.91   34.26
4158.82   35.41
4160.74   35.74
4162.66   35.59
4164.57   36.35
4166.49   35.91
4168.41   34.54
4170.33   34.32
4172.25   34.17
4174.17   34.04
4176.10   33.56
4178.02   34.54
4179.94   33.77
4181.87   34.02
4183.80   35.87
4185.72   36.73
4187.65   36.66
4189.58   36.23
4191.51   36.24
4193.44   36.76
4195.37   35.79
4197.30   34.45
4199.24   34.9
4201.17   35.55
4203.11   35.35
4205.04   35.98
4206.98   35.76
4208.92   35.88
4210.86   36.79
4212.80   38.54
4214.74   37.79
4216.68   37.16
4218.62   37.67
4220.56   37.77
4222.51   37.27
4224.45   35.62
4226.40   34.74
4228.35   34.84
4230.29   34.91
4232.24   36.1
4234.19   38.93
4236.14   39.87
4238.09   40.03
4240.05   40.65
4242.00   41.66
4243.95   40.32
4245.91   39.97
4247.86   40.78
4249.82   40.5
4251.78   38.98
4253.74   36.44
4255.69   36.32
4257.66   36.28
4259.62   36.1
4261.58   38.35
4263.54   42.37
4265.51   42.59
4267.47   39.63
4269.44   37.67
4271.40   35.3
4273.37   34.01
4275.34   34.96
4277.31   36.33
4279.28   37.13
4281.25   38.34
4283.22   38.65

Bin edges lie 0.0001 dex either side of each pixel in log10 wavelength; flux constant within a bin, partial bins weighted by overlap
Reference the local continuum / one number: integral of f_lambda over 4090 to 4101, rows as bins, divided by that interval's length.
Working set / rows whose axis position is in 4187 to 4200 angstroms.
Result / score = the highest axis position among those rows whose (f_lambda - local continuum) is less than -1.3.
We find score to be 4199.24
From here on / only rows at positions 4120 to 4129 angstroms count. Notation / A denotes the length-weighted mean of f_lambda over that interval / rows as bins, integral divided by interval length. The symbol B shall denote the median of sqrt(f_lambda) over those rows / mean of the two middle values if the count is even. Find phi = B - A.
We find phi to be -30.9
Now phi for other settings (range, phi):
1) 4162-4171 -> -29.4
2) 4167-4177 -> -28.3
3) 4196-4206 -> -29.3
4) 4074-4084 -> -29.2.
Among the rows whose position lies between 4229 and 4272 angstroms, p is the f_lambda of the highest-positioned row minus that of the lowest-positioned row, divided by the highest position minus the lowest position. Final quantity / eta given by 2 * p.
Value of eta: 0.0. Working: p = 0.01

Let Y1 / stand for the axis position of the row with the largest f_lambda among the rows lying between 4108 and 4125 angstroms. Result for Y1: 4120.70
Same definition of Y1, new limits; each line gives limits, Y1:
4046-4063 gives 4054.81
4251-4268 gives 4265.51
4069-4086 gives 4084.80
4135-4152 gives 4135.90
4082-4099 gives 4088.56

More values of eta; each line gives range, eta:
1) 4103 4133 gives 0.3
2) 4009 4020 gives 0.2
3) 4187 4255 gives 0.0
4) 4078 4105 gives -0.2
